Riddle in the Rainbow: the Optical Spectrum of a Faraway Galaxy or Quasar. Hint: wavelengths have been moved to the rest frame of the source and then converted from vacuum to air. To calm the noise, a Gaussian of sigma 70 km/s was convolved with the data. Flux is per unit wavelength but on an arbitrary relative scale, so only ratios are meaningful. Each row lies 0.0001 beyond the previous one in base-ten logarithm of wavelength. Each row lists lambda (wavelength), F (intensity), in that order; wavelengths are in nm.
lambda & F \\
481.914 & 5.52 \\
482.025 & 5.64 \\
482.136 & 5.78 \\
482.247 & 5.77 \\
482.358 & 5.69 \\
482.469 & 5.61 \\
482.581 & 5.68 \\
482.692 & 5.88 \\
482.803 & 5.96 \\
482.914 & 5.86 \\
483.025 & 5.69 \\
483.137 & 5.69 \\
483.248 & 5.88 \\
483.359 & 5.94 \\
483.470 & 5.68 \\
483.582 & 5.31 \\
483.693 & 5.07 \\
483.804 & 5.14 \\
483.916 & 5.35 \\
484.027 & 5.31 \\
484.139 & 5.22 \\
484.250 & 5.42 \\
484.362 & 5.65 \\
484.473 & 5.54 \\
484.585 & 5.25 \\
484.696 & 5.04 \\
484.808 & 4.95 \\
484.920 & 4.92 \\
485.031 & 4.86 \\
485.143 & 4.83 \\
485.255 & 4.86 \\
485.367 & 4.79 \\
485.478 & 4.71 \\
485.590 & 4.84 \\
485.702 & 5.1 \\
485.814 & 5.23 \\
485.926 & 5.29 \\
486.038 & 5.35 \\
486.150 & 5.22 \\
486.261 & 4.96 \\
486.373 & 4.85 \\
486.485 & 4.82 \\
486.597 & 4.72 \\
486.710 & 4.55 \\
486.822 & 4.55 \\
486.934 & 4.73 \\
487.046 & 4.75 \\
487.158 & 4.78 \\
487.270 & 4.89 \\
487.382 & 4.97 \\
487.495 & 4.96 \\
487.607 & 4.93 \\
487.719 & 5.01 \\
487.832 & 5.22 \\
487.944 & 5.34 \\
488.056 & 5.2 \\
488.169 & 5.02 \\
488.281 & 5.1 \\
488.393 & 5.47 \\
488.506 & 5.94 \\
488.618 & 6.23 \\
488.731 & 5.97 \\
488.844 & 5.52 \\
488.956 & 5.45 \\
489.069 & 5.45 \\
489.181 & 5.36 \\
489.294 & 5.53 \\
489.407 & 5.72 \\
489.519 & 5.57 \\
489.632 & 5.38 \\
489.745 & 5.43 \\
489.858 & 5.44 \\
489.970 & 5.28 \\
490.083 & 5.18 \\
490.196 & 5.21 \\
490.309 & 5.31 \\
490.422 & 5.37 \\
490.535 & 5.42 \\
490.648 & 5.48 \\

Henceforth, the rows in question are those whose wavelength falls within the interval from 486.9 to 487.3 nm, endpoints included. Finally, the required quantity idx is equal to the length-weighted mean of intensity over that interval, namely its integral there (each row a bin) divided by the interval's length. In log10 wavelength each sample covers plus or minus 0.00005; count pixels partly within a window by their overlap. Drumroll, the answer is 4.8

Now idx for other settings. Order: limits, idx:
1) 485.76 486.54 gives 5.1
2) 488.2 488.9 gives 5.7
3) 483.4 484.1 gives 5.3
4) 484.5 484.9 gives 5.1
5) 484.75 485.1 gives 4.9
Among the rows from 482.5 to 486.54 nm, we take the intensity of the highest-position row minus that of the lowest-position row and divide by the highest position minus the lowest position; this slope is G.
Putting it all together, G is -0.2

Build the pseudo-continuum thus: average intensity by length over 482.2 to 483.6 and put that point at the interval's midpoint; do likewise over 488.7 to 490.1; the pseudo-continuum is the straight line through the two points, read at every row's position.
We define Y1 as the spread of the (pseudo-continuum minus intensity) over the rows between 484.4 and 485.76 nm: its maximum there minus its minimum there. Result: 0.79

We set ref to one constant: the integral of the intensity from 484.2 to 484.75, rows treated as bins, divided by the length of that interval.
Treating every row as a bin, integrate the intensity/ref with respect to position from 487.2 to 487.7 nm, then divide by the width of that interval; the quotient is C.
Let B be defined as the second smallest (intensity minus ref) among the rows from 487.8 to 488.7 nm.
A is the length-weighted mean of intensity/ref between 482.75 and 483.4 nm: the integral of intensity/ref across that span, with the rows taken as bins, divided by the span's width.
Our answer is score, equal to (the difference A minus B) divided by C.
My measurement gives 1.5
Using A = 1.08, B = -0.283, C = 0.92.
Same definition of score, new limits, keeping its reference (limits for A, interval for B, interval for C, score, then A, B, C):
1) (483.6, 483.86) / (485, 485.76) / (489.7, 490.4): 1.6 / 0.96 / -0.593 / 0.99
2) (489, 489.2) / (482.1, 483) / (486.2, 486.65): 0.8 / 1.01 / 0.297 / 0.90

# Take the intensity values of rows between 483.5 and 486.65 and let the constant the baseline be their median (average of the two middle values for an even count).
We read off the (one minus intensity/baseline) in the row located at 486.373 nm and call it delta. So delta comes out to 0.046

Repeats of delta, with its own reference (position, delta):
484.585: -0.032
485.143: 0.050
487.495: 0.025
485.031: 0.044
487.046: 0.066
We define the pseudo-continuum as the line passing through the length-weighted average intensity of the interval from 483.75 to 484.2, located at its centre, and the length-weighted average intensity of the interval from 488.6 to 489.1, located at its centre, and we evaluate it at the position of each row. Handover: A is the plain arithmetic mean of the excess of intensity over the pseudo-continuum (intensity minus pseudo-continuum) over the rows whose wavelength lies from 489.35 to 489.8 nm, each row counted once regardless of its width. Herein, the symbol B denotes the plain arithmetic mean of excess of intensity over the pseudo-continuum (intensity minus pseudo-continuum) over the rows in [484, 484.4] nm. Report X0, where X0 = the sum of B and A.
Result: -0.1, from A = -0.2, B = 0.13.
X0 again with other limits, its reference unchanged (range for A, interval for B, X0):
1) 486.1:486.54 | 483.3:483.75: -0.2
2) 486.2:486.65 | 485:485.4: -1.2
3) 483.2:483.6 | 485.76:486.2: 0.3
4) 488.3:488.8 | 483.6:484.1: 0.2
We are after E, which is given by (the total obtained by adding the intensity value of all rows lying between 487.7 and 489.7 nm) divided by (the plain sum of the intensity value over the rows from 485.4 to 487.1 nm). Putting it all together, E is 1.3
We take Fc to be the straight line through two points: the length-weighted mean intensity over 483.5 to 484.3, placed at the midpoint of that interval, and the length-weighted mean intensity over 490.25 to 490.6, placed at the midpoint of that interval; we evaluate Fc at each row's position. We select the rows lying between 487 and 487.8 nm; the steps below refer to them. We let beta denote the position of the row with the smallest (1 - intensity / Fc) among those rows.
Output 487.719 nm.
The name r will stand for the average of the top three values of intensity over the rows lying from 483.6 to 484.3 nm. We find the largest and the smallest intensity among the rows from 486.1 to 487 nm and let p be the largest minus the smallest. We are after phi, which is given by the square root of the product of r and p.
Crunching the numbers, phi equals 1.90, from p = 0.67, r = 5.36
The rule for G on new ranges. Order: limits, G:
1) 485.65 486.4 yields -0.4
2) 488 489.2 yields 0.1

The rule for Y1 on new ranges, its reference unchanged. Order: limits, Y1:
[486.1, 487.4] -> 0.65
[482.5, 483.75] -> 0.86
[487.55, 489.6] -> 1.34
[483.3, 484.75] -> 0.86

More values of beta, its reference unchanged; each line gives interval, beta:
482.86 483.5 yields 483.359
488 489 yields 488.618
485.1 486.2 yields 486.038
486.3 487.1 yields 486.373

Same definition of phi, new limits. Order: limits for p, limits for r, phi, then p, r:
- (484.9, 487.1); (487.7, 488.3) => 2.05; 0.80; 5.25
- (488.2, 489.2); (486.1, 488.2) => 2.44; 1.13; 5.26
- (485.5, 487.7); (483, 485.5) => 2.16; 0.80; 5.84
